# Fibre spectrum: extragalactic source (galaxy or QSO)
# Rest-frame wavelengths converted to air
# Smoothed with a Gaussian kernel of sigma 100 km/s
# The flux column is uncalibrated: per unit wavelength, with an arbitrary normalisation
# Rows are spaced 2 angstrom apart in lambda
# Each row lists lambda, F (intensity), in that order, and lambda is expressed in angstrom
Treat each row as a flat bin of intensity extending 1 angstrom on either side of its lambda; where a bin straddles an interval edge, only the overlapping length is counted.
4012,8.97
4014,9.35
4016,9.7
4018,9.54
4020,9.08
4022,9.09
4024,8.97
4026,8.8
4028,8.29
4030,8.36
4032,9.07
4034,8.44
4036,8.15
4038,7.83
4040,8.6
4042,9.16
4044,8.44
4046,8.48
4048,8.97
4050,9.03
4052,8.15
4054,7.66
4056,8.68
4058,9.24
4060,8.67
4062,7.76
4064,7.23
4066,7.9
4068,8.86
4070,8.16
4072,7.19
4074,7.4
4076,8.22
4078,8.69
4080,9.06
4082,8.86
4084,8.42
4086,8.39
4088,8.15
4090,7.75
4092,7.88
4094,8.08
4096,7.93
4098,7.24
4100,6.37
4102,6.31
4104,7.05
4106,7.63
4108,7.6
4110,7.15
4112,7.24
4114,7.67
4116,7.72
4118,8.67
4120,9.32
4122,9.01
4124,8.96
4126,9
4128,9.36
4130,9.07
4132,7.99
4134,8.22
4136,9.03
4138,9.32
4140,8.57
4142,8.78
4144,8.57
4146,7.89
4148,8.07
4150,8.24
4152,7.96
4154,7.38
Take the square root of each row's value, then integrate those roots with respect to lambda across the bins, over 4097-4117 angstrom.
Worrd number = 53.6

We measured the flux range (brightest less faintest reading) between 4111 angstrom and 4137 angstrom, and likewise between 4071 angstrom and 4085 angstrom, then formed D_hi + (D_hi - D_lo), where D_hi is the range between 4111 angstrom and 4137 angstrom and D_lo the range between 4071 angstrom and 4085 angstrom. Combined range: 2.4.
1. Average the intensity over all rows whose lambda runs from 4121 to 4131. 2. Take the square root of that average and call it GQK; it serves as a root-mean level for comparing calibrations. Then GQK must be 3.01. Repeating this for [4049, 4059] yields 2.92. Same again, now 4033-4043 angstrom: 2.90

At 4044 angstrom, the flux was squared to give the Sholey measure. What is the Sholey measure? 71.2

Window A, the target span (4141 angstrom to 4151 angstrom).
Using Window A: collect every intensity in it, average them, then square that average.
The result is 69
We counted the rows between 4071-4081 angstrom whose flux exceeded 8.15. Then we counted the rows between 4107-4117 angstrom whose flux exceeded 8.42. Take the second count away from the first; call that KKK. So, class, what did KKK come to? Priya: 3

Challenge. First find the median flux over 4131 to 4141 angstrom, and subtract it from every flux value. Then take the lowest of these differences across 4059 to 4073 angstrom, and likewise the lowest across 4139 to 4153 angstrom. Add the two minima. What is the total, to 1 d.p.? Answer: -2.1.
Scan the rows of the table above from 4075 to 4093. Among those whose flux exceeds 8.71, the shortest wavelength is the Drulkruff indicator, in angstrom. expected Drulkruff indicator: 4080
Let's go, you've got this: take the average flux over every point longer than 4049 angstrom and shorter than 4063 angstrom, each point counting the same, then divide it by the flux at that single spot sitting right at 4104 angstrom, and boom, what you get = 1.20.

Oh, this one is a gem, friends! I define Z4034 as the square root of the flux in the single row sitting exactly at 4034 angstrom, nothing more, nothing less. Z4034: 2.91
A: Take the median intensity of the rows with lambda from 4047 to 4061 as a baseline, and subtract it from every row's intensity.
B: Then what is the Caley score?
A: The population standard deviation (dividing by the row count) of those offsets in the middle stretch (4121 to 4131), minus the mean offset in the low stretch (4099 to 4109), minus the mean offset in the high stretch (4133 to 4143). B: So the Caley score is 1.7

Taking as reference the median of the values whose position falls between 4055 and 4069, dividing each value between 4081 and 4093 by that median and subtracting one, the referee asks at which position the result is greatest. 4082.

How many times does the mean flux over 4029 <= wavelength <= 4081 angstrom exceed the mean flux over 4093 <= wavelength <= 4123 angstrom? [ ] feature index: 1.09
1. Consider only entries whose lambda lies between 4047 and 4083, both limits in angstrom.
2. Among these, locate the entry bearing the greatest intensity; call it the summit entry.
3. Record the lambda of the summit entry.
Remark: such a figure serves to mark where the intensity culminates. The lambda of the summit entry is 4058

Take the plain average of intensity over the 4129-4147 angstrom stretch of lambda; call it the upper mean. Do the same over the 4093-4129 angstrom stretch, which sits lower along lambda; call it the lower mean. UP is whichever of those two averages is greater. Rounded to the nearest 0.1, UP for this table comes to 8.6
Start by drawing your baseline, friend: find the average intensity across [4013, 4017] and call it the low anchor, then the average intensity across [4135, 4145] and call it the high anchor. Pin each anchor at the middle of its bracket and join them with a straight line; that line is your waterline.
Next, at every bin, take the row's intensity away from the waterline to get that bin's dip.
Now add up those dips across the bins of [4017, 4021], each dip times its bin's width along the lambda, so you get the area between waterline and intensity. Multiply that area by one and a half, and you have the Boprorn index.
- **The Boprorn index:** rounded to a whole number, 1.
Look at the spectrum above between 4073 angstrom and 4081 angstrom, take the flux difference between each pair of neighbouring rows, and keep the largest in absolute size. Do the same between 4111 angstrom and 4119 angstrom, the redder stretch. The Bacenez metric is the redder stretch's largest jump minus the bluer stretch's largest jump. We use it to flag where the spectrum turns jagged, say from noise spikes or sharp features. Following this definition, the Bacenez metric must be 0.13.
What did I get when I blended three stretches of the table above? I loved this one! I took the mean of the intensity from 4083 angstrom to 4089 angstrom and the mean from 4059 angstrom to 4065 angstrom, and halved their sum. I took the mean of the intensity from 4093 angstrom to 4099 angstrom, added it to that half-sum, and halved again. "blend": 7.93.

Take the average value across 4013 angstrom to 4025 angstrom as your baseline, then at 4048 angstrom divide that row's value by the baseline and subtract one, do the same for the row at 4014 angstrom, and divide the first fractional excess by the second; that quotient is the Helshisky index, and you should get -5.2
